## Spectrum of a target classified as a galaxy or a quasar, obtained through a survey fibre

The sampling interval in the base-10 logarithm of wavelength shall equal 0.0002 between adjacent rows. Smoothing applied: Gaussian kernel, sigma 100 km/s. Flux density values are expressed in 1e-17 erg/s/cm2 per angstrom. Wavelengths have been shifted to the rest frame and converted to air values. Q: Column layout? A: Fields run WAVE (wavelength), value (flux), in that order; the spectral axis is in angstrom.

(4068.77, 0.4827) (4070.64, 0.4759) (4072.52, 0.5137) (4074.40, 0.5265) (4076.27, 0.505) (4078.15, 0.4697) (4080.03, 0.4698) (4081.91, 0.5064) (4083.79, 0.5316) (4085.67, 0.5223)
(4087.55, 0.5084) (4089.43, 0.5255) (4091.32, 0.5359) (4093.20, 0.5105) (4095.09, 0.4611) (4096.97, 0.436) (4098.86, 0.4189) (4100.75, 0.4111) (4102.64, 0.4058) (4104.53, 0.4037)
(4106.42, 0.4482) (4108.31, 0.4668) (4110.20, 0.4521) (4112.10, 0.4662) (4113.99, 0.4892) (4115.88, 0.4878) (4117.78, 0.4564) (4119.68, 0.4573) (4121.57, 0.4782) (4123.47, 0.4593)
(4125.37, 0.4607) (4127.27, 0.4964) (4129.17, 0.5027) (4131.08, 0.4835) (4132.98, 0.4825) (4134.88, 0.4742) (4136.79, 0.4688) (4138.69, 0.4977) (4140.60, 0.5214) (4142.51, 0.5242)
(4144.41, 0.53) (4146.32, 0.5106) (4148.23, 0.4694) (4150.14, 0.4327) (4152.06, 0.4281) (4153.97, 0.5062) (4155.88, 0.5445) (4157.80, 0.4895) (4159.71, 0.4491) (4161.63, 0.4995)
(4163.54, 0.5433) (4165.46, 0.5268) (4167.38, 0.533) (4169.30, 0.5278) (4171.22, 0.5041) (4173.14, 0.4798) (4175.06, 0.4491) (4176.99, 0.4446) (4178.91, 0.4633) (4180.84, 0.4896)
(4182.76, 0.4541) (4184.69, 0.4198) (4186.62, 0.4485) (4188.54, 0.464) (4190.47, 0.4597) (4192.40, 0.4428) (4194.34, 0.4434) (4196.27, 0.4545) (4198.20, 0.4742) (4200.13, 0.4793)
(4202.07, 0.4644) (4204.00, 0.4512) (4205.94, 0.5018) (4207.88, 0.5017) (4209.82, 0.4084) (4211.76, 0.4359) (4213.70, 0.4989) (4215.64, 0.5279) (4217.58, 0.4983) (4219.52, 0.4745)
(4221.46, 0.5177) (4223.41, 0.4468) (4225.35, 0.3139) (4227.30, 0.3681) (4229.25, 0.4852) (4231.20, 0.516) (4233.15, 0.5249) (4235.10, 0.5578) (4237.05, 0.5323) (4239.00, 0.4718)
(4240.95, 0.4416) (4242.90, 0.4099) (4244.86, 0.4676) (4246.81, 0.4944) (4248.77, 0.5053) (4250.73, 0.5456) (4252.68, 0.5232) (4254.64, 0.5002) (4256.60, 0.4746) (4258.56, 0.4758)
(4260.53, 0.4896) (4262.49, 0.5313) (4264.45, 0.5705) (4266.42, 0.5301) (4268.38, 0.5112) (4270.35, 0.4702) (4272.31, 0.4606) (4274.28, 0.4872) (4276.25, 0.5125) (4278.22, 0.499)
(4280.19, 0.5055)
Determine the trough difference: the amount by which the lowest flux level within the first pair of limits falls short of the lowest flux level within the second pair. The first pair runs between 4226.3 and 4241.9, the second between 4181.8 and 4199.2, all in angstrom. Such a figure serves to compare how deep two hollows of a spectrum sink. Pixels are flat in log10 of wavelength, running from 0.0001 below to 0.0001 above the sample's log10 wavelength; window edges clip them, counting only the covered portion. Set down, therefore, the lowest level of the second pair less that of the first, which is 0.052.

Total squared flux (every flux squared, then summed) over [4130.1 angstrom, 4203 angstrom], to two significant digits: 8.8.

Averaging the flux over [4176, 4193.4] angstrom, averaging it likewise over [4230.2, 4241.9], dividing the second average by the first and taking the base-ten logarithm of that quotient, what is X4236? 0.05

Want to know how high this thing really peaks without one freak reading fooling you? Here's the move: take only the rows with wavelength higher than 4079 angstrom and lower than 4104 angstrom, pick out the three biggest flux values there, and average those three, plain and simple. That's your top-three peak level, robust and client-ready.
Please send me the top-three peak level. 0.531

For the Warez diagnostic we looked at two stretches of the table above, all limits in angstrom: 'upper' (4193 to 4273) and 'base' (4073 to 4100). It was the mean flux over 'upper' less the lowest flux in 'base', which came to 0.063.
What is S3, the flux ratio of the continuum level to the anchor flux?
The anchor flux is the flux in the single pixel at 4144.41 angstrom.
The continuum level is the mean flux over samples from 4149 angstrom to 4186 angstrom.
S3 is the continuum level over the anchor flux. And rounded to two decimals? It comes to 0.91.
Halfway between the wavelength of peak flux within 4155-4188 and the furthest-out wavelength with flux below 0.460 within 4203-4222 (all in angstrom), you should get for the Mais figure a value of 4183.8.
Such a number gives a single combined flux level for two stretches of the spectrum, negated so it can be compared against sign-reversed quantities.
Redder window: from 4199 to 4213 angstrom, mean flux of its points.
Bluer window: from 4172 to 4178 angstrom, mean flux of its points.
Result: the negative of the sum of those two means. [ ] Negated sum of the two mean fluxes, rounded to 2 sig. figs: -0.92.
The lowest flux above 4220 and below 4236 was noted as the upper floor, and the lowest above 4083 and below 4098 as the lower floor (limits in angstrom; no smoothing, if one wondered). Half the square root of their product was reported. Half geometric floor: 0.185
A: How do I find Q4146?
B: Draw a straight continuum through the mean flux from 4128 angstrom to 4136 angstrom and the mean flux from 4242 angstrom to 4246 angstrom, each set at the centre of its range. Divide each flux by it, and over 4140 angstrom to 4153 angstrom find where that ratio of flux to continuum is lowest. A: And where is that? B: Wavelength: 4152.06 angstrom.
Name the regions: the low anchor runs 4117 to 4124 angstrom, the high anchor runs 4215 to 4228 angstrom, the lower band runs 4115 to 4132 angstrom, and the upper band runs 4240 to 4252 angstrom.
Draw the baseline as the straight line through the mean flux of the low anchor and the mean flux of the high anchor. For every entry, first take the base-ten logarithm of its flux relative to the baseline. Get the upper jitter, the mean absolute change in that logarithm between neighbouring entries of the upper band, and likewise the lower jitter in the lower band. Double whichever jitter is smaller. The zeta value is 0.031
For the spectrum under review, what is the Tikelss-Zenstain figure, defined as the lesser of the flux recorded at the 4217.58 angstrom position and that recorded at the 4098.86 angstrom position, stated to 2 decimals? 0.42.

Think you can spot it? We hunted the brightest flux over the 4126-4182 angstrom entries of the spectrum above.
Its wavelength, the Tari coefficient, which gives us 4155.88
